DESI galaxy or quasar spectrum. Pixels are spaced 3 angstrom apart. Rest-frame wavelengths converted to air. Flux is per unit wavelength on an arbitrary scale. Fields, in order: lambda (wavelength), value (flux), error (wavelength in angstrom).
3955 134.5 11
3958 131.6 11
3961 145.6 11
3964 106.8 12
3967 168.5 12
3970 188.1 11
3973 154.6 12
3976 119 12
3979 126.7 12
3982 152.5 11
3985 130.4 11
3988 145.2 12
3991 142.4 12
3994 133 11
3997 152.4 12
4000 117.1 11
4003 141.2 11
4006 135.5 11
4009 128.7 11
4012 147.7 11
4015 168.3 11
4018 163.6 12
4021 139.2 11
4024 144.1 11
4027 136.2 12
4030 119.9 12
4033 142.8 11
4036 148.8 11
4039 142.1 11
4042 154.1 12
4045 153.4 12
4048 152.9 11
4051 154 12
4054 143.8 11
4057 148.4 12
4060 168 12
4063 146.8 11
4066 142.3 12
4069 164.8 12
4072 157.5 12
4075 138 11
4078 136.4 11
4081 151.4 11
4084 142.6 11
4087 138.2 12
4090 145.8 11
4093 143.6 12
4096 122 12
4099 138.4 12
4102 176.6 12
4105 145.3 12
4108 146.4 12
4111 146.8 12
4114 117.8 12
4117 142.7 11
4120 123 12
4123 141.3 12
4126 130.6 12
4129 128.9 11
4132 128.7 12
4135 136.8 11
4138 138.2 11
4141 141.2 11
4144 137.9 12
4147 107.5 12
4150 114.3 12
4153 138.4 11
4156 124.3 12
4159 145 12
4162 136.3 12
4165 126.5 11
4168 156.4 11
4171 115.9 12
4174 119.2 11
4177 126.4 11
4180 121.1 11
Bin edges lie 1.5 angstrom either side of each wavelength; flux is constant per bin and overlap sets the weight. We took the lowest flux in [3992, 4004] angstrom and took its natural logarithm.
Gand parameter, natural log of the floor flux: 4.76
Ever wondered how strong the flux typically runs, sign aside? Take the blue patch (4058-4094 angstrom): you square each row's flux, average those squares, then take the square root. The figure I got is 148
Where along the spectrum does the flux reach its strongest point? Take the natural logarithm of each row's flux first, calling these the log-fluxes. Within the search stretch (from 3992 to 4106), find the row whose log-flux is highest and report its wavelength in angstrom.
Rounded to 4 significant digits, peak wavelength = 4102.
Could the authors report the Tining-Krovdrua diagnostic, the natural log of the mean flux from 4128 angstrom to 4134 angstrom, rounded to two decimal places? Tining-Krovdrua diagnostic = 4.86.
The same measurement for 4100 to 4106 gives 5.08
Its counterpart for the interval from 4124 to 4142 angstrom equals 4.90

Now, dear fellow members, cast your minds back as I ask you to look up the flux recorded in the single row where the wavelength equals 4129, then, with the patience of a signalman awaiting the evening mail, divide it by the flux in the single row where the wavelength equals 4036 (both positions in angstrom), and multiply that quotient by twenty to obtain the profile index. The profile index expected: 17.3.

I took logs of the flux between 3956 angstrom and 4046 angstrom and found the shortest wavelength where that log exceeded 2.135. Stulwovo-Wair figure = 3961 angstrom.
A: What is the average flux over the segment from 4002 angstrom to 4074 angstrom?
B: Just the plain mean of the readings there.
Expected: 148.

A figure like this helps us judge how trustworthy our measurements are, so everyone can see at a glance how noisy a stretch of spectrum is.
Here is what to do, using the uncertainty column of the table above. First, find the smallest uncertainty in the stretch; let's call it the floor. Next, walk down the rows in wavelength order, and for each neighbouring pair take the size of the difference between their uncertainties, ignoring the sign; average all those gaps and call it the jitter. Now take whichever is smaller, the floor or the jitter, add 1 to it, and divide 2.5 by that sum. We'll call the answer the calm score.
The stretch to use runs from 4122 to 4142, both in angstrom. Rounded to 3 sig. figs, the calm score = 1.67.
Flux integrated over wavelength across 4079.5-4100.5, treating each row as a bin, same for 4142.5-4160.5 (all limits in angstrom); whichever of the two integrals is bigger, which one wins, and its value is 2946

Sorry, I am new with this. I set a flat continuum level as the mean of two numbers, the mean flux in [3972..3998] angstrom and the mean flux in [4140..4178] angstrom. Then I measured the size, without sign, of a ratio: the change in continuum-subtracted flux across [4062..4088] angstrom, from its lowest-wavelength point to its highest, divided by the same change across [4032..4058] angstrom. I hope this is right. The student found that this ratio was 1.5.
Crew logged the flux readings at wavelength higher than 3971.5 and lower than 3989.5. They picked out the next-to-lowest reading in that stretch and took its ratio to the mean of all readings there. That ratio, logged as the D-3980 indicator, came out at 0.92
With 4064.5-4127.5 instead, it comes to 0.86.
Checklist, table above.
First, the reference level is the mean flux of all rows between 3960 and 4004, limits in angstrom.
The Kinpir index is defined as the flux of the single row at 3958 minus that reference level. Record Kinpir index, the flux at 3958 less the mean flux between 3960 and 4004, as -10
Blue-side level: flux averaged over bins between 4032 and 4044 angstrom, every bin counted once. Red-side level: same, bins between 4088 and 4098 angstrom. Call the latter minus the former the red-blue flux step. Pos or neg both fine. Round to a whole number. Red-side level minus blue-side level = -10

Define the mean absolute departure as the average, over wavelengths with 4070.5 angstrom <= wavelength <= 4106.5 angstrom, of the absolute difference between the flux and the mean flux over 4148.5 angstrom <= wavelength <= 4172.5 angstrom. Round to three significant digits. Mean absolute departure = 14.2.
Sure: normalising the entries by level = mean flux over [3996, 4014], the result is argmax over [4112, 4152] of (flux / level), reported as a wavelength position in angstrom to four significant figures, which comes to 4117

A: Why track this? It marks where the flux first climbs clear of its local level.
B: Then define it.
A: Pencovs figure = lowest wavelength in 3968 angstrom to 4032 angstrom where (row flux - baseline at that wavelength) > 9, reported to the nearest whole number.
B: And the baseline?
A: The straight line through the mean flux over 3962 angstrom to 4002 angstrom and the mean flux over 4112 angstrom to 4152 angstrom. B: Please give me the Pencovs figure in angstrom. 3970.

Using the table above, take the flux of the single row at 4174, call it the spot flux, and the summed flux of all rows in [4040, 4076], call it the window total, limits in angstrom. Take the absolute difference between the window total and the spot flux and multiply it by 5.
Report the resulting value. 8524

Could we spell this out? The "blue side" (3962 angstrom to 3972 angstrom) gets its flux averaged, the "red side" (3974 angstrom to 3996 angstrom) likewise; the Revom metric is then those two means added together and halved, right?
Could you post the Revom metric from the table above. 145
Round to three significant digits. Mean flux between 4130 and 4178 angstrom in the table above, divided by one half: 262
